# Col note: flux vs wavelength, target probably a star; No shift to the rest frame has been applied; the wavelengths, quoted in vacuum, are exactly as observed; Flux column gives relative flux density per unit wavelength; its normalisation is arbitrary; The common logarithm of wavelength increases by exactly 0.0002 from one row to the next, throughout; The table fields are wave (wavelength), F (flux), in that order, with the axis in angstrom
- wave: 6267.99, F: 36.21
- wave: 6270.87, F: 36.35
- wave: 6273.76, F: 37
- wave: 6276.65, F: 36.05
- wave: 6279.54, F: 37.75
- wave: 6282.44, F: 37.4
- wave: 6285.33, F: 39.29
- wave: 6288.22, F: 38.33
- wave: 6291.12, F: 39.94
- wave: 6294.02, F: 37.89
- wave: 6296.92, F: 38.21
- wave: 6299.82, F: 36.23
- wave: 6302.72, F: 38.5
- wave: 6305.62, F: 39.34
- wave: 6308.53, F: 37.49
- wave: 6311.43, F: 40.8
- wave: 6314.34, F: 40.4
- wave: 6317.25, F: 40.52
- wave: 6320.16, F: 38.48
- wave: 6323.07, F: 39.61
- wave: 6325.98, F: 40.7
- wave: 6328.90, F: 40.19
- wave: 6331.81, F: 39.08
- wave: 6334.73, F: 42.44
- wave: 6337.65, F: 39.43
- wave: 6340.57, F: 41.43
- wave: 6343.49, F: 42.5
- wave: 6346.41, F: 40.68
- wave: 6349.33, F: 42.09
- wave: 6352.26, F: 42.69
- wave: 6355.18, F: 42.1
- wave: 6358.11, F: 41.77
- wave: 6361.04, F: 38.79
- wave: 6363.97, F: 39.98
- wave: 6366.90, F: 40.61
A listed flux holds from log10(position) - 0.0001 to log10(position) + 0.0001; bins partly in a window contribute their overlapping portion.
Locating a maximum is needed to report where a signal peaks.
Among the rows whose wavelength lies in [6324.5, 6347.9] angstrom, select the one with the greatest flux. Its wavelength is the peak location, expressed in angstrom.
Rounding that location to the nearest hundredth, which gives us 6343.49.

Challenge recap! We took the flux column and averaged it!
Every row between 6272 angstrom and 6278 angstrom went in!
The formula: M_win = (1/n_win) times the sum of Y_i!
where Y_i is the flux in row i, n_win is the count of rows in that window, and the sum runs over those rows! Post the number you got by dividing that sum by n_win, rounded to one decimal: 36.5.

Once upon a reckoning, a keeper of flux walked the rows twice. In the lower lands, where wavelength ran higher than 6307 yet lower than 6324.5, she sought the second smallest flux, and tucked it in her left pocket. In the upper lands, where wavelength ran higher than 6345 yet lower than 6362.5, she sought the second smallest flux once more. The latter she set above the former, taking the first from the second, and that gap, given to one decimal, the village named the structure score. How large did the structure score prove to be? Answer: 2.2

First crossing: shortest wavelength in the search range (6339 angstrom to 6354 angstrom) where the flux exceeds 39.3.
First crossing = 6340.57 angstrom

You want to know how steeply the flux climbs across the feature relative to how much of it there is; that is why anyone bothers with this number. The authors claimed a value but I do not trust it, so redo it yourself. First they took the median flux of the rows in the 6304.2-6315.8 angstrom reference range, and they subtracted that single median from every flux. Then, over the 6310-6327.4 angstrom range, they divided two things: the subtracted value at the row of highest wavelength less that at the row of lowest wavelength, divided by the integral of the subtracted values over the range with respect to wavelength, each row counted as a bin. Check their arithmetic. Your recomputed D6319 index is -0.027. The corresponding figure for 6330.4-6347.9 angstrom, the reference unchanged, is 0.086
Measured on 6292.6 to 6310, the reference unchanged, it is 0.012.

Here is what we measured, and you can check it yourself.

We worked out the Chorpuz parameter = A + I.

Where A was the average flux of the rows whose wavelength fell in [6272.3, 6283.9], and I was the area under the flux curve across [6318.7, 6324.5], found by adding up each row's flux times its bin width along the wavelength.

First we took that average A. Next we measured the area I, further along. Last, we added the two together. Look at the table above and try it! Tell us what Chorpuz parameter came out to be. 264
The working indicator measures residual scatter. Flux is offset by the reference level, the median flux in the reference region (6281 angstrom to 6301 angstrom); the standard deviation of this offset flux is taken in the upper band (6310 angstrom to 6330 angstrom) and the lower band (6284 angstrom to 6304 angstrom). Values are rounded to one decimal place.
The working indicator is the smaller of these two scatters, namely 0.8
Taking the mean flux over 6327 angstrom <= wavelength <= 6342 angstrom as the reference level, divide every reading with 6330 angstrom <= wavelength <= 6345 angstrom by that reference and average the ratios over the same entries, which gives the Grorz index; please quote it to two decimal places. 1.01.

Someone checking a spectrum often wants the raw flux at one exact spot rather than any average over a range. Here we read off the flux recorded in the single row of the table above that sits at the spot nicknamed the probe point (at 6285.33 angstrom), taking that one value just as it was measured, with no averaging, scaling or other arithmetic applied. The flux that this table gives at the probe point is 39.29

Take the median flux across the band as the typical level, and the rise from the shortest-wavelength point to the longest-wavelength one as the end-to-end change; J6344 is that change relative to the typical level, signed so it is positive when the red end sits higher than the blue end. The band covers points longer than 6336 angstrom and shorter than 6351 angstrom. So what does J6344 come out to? 0.064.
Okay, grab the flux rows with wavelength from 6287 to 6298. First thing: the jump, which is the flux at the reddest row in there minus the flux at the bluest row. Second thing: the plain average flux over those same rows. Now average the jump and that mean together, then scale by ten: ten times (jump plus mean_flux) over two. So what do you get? 192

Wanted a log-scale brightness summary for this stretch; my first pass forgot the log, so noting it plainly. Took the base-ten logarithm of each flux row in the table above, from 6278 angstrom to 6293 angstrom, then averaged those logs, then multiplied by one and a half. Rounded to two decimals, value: 2.38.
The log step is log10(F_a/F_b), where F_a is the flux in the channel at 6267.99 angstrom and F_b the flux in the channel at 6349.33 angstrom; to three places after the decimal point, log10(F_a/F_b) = -0.065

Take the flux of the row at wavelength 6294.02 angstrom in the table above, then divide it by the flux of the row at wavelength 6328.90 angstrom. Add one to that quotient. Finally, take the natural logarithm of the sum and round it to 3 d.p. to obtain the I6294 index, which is 0.664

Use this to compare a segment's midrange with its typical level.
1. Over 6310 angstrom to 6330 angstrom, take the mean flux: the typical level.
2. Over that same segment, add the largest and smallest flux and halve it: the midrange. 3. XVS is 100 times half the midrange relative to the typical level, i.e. 49.4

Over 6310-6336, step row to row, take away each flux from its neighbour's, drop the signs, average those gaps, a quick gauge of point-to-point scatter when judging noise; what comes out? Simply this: 1.22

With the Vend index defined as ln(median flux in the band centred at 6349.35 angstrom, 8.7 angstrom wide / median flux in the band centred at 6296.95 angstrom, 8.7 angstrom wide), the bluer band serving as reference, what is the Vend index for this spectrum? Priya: 0.11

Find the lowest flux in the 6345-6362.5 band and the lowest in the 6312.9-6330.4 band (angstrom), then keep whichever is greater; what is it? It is 38.8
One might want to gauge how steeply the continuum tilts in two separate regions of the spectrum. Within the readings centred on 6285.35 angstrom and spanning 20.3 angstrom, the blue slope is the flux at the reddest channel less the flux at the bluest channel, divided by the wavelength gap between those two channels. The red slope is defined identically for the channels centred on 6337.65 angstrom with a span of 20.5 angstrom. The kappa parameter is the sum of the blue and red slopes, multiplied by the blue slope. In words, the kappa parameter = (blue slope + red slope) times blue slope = 0.014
